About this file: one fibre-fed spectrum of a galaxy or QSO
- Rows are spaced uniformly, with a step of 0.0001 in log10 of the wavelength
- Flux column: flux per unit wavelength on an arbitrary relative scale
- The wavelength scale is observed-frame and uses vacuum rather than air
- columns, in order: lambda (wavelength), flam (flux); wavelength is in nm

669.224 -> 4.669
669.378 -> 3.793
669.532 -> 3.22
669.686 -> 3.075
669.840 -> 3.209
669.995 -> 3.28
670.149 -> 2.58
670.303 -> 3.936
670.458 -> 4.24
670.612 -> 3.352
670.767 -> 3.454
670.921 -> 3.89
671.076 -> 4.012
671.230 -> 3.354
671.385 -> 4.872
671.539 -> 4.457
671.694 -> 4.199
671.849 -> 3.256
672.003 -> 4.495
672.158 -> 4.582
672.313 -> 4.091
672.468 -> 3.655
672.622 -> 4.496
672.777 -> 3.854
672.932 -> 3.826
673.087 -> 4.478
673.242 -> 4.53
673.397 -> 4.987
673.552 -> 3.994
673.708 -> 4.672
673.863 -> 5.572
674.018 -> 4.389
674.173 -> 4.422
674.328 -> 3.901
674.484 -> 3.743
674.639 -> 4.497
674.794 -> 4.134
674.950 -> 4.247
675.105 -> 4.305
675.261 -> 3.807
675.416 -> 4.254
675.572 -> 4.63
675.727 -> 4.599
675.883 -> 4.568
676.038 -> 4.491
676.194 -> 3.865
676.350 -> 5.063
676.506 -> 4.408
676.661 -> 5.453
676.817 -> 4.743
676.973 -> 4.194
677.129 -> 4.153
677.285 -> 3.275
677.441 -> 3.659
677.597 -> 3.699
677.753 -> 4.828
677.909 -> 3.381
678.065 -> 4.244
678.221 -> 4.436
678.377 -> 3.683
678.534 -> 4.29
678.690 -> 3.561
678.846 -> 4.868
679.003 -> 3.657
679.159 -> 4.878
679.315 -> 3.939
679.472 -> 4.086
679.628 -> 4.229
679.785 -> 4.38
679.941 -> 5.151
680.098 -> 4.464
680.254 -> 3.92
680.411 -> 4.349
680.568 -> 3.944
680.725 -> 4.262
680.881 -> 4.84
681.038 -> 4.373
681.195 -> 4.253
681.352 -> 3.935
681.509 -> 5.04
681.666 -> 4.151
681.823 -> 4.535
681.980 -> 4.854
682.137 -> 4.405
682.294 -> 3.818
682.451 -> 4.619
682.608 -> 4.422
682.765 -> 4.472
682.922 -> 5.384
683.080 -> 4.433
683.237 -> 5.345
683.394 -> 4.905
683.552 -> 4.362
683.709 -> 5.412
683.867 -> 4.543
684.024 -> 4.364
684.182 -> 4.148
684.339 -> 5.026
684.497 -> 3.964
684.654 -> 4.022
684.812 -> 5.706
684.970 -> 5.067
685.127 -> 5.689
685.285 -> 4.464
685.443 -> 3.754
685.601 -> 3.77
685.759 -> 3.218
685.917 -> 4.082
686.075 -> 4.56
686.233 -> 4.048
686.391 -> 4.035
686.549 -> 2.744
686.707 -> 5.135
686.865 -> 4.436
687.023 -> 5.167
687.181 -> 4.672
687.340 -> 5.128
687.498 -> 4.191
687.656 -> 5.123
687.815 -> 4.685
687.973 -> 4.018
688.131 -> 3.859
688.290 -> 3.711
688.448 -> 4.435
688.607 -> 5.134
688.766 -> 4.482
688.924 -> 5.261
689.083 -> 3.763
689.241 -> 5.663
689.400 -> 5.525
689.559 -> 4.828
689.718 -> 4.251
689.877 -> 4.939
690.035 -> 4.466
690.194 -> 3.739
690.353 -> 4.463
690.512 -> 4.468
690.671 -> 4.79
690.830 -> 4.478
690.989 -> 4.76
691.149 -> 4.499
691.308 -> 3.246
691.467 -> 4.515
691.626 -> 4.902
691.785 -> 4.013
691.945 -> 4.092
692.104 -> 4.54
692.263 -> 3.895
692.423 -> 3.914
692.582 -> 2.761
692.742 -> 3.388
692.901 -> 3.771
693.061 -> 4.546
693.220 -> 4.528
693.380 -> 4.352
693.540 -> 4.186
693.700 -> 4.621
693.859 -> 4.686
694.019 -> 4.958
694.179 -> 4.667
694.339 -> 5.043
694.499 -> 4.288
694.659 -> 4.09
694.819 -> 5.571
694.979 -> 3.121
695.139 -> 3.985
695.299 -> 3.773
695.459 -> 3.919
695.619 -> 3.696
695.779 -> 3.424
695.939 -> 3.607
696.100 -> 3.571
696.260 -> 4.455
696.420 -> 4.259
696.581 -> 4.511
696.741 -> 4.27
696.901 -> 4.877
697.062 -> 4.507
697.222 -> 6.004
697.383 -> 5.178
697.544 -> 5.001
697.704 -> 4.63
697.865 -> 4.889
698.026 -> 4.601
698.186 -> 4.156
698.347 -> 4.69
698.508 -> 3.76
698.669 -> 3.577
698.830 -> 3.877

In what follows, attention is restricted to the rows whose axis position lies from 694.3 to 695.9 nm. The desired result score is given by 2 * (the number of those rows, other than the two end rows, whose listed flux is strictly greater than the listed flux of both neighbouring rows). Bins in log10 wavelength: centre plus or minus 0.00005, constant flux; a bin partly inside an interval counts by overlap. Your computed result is 6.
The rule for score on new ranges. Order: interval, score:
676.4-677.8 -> 2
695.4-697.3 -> 8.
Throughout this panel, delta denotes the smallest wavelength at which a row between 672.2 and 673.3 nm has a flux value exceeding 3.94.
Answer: 672.313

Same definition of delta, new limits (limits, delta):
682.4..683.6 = 682.451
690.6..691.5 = 690.671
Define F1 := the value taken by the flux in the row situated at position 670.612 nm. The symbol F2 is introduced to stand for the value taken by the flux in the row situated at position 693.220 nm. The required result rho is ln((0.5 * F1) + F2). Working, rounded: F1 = 3.352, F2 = 4.528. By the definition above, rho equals 1.83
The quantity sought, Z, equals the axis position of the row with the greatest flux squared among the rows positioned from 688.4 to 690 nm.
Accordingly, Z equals 689.241 nm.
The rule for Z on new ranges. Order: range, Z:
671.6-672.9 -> 672.158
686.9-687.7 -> 687.023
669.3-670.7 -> 670.458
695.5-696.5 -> 696.260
